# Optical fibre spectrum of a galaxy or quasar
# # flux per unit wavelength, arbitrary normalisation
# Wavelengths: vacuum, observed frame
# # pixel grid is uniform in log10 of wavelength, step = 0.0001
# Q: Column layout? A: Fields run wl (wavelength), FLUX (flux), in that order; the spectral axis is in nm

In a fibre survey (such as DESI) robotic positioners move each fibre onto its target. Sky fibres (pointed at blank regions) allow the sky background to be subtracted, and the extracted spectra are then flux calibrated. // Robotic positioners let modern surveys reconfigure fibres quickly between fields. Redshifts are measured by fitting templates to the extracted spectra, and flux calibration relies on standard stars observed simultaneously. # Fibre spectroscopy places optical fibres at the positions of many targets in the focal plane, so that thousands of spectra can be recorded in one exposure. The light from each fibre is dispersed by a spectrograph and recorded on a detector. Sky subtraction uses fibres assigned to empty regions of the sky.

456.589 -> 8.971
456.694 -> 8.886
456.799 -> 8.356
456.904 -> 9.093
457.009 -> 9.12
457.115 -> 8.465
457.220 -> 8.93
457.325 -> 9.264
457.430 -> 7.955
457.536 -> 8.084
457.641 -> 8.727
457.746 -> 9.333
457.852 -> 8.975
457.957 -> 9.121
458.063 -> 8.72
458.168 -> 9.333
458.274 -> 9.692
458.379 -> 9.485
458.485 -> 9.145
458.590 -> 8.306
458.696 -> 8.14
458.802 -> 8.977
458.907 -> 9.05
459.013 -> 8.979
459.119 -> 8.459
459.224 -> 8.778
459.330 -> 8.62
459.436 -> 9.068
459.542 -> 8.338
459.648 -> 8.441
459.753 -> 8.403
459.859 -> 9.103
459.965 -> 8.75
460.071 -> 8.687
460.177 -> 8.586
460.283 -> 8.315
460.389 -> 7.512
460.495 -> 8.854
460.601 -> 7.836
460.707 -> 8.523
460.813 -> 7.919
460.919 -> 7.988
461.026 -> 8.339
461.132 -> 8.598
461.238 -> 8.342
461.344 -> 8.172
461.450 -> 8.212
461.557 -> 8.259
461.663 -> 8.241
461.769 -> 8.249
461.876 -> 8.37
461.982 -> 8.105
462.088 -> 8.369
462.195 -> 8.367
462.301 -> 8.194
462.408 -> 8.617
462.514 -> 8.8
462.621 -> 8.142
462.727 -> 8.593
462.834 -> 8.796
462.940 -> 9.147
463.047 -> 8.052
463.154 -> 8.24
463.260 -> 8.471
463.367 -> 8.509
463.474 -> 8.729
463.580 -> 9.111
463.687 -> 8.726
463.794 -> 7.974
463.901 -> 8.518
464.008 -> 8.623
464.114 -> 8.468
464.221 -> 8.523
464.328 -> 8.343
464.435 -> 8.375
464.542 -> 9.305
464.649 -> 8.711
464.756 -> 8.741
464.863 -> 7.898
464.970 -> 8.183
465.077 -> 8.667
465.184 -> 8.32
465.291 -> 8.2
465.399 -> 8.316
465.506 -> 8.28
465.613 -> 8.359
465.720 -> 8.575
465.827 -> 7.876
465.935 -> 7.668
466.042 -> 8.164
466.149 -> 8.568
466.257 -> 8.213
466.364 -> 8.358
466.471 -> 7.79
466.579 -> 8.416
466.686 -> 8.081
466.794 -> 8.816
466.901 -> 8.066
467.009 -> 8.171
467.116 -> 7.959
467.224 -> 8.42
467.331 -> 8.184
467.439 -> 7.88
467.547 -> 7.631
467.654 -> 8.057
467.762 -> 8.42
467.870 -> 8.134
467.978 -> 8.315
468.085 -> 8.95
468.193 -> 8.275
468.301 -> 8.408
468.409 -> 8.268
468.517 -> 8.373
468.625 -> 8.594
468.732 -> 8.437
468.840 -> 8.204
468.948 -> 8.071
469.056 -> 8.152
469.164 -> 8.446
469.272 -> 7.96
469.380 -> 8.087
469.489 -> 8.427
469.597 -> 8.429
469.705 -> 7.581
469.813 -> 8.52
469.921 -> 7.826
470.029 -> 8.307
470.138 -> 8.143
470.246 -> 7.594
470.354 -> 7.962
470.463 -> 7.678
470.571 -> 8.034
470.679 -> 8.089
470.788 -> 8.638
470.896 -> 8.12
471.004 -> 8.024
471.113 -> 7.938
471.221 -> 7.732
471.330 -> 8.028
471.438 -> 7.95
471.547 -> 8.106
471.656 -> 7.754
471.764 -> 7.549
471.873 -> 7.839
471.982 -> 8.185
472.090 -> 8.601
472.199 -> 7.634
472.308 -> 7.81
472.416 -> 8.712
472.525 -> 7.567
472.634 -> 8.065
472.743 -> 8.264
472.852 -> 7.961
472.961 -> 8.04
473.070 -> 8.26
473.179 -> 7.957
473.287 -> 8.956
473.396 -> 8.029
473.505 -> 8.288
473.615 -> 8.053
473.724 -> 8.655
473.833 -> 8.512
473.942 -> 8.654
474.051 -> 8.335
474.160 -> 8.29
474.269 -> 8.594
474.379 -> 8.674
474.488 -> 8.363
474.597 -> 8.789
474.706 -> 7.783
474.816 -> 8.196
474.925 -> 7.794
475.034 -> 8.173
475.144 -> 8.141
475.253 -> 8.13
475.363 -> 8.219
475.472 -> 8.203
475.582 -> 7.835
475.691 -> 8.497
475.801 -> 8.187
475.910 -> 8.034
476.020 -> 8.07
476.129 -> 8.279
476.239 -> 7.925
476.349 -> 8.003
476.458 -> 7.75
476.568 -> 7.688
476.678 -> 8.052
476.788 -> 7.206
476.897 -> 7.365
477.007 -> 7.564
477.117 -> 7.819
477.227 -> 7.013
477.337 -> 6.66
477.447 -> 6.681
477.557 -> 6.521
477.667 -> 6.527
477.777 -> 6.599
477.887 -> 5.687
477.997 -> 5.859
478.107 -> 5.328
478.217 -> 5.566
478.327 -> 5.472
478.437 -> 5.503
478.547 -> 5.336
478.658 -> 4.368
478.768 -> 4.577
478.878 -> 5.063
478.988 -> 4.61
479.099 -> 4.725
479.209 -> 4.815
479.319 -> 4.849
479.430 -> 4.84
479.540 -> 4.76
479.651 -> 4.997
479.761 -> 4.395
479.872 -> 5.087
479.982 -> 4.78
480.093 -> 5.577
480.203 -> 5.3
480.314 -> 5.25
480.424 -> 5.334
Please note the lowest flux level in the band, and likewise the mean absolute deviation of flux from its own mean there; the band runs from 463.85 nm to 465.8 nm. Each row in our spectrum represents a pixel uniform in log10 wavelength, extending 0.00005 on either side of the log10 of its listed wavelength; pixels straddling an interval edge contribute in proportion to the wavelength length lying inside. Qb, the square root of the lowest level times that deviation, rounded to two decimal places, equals 1.30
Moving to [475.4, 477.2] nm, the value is 1.38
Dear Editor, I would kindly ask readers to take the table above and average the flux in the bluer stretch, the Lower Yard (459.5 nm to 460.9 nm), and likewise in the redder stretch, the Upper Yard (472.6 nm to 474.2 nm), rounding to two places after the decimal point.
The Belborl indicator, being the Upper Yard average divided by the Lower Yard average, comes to 0.99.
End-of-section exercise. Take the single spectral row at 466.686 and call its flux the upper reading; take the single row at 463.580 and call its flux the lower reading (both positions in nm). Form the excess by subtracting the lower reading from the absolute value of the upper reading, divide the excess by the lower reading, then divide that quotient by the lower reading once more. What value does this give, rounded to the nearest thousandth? -0.012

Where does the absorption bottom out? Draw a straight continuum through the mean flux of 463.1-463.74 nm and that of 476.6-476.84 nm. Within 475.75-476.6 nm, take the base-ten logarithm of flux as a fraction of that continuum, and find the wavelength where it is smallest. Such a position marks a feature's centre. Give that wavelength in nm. 476.568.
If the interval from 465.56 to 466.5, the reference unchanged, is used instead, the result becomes 465.935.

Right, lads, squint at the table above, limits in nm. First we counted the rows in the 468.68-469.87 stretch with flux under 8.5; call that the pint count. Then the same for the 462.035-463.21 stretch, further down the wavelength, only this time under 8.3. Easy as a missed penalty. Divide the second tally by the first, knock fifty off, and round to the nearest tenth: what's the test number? -49.6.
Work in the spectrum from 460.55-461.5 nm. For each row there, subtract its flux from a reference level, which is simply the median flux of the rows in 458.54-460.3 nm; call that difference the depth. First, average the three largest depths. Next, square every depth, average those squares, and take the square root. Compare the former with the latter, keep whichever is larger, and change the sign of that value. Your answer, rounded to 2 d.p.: -0.71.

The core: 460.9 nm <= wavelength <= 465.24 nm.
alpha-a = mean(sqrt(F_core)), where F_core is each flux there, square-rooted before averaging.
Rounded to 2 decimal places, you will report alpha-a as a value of 2.91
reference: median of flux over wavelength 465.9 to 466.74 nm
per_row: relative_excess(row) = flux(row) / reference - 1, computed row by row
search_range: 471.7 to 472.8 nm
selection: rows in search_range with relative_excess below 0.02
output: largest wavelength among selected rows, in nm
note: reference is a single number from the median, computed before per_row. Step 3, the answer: 472.743 nm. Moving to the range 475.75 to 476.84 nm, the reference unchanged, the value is 476.788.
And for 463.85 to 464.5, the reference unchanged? 464.328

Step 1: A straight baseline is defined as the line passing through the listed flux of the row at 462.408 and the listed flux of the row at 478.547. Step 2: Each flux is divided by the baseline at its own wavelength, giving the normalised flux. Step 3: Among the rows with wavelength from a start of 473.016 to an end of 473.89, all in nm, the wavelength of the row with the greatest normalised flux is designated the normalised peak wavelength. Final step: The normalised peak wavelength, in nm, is 473.287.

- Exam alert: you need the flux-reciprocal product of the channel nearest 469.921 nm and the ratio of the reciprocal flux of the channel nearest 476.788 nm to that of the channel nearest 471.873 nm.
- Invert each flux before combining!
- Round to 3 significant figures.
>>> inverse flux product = 0.139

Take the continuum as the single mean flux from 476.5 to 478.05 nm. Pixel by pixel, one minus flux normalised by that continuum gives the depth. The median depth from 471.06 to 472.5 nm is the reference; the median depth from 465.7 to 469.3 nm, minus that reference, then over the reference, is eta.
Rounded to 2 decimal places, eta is 0.27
